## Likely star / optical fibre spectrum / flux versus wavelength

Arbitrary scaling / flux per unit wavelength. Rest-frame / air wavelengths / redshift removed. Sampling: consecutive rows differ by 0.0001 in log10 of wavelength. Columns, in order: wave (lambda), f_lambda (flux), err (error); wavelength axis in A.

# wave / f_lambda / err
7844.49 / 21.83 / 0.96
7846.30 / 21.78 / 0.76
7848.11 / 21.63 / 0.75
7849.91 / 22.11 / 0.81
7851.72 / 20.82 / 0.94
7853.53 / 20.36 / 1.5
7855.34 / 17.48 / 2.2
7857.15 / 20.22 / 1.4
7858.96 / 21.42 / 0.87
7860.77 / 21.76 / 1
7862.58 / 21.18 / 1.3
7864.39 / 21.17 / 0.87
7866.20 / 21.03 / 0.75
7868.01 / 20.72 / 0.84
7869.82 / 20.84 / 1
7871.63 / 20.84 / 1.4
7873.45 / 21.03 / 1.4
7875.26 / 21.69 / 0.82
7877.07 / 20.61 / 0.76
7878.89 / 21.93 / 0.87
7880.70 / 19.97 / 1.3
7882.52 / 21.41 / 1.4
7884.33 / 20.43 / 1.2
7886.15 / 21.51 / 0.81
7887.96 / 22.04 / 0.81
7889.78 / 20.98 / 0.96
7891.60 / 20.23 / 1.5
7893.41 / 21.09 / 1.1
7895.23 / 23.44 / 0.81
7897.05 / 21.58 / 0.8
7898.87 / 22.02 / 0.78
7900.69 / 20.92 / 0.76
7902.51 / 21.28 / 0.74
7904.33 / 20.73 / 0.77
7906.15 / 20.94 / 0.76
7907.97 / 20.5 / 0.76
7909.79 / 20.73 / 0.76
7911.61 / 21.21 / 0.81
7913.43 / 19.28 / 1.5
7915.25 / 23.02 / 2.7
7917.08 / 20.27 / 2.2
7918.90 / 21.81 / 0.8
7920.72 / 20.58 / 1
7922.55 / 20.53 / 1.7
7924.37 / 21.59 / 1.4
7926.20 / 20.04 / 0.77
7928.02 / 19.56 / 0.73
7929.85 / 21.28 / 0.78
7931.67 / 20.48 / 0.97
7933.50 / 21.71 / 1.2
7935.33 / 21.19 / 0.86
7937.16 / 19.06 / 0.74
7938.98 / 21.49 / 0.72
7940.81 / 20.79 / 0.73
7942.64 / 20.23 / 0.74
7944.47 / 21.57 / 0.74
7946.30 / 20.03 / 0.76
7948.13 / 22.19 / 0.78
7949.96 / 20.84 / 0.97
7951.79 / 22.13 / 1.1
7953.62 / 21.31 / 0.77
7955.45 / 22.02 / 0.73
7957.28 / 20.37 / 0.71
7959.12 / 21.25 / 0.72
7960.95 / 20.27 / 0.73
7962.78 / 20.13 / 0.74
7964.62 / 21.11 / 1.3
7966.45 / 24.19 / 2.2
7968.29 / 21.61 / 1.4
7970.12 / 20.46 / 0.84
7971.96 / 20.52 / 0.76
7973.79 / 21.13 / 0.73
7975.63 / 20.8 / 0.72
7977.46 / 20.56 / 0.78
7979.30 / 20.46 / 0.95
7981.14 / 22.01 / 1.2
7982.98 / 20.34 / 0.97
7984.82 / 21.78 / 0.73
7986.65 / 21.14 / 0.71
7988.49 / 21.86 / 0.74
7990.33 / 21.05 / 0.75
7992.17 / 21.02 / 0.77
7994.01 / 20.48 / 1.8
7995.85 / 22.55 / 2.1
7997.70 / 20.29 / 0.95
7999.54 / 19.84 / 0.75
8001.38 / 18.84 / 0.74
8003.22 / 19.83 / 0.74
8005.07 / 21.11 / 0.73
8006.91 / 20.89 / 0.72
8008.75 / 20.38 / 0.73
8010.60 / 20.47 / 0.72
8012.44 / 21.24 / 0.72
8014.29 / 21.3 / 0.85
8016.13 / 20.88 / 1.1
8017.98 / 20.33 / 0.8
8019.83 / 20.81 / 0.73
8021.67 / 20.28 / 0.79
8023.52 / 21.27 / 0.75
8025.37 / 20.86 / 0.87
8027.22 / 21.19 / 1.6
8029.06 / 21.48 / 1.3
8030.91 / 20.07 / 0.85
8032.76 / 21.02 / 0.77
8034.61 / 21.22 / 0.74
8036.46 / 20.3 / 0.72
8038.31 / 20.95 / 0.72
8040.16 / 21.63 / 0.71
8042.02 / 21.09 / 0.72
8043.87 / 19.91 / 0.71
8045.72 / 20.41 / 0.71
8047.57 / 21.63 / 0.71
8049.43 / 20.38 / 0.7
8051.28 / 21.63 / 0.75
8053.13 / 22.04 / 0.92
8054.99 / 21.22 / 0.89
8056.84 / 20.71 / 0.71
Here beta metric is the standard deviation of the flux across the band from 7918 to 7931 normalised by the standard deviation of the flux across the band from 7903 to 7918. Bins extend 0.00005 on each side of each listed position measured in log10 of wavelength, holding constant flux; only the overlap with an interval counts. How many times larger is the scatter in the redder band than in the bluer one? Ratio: 0.78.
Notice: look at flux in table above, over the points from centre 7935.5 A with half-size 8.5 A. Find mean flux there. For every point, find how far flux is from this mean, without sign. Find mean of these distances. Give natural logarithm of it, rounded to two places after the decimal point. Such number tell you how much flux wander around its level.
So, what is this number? -0.33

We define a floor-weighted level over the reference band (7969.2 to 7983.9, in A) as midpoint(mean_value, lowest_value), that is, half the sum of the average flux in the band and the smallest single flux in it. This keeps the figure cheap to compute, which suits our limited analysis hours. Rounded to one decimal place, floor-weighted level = 20.6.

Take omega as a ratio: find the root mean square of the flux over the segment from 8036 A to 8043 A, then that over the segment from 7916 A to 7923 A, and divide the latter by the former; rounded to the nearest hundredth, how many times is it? 0.99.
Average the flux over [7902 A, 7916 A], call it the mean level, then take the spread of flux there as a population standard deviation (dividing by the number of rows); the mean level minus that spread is 20.0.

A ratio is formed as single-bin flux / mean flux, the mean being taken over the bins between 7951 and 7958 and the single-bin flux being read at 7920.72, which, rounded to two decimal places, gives 0.96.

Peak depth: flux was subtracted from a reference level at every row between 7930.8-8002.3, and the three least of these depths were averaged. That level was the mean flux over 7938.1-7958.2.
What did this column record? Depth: -1.8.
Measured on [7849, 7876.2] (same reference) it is -0.7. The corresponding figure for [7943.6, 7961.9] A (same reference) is -0.9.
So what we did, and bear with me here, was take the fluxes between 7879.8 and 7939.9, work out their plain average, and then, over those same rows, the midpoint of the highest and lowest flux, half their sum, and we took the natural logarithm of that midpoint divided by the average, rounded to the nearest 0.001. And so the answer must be 0.012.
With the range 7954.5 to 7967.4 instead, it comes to 0.038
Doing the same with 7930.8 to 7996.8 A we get 0.024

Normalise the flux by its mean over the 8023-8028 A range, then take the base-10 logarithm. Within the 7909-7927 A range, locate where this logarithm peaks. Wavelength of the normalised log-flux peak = 7915.25 A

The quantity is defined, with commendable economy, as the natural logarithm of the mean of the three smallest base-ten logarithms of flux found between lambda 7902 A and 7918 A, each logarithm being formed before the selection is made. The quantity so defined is 0.263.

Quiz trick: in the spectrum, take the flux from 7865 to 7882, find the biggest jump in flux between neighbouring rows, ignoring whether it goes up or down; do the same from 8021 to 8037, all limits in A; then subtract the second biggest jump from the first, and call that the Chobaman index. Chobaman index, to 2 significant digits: 0.55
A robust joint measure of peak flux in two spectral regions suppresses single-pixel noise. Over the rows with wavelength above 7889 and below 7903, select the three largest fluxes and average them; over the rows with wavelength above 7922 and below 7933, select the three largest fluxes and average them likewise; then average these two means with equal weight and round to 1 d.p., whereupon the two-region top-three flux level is 21.7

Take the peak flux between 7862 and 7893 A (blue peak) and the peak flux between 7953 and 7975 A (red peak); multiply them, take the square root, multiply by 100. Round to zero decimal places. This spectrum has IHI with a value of 2309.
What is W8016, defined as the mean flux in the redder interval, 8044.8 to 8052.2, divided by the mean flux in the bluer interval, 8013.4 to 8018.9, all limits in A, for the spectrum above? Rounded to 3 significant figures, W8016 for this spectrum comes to 1.01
